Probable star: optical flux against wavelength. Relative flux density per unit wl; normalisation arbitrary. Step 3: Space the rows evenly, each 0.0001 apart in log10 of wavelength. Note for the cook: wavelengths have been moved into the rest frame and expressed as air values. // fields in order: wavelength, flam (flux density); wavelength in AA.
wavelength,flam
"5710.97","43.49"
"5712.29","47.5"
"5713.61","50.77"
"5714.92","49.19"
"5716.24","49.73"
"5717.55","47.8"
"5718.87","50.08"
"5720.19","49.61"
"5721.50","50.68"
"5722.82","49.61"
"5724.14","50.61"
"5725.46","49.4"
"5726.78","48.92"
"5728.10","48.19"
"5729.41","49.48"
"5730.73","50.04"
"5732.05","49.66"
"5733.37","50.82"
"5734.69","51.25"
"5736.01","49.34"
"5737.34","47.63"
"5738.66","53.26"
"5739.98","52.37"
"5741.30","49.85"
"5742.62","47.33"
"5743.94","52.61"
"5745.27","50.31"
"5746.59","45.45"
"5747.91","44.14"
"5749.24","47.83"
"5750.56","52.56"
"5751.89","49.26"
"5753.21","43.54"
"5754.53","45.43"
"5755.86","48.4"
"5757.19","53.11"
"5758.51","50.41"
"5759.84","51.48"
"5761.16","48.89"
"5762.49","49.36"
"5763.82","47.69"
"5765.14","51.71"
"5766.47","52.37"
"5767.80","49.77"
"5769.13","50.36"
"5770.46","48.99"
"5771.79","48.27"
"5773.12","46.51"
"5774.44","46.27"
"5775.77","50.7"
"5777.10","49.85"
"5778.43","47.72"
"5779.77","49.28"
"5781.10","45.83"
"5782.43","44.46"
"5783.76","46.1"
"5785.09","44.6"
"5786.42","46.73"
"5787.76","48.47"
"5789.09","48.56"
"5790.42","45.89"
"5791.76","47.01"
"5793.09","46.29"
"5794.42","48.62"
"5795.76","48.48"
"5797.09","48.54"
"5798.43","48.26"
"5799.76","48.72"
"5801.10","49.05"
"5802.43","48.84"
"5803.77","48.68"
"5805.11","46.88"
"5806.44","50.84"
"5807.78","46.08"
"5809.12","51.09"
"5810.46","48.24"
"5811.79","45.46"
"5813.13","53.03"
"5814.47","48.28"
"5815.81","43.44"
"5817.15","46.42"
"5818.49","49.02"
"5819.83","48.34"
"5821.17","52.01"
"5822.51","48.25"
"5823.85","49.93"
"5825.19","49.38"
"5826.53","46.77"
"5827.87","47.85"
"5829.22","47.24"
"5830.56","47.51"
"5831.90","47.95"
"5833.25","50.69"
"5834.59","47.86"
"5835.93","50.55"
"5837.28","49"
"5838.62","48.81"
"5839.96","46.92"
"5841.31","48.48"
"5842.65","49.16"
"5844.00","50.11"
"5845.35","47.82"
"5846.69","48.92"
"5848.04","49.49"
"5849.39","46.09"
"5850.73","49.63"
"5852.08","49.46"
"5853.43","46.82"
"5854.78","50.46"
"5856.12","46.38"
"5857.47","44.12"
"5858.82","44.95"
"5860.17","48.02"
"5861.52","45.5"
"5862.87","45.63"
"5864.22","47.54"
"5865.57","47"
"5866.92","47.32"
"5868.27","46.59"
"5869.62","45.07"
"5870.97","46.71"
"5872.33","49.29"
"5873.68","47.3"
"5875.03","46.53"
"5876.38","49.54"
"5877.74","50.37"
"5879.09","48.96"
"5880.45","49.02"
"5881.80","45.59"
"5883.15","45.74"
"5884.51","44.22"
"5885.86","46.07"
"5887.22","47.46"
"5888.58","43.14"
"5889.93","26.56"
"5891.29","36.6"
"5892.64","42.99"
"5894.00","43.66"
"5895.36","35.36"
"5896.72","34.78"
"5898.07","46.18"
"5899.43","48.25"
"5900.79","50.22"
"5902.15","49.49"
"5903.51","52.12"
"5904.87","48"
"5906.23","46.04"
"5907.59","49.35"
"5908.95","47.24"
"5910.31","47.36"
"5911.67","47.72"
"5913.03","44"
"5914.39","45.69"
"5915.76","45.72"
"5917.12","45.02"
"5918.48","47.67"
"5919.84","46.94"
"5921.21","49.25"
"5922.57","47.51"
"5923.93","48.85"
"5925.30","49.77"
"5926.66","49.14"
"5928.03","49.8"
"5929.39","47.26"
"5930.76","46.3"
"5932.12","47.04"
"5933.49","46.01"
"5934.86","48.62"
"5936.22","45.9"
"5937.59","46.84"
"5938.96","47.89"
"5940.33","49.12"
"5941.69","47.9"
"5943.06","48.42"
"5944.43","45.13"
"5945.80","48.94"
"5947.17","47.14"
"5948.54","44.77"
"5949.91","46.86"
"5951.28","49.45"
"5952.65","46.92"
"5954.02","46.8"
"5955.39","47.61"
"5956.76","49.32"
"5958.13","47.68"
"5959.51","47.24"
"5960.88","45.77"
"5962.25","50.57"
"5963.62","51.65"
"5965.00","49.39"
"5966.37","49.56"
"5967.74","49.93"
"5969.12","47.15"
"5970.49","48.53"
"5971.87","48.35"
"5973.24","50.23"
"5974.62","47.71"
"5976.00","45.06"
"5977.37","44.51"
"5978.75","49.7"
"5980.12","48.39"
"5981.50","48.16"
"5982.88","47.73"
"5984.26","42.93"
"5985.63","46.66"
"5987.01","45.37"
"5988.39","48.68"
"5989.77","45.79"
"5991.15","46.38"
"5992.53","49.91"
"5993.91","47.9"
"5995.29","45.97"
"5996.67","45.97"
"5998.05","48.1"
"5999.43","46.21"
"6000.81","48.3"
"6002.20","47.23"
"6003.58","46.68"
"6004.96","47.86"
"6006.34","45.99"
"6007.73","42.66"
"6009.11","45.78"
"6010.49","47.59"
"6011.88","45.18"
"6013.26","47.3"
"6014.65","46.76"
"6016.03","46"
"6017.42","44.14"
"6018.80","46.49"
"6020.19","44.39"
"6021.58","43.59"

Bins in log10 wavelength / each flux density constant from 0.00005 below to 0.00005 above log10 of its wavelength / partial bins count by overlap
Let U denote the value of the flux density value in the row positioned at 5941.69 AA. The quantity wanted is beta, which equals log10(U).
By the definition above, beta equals 1.68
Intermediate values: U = 47.9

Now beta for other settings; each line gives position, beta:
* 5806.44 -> 1.71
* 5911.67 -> 1.68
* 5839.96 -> 1.67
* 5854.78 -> 1.70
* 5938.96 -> 1.68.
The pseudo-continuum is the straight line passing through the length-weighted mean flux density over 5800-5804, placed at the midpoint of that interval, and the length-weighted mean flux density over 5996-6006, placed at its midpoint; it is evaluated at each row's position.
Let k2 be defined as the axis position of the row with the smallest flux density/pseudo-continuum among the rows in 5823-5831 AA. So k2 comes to 5826.53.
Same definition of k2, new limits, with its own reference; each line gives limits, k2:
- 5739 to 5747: 5746.59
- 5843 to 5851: 5849.39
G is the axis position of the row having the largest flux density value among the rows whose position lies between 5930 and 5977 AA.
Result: 5963.62 AA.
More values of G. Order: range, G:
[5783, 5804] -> 5801.10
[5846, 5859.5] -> 5854.78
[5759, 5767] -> 5766.47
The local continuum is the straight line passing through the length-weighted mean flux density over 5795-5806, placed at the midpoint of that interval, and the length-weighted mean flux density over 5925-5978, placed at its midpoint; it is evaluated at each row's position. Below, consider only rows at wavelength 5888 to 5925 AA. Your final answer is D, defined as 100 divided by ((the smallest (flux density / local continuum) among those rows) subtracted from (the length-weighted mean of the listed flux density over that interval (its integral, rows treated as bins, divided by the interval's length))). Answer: 2.25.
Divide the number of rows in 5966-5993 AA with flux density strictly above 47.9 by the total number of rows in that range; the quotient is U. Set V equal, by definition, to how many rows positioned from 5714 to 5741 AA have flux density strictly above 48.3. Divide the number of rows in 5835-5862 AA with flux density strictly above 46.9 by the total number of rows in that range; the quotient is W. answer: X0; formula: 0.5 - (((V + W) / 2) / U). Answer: -17.2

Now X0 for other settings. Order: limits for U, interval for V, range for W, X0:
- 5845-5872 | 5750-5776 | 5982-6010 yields -23.5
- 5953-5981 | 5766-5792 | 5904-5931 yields -8.3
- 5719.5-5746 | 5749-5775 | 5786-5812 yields -7.1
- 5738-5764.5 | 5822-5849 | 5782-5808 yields -8.4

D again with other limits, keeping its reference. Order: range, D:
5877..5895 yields 2.32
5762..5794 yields 2.12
